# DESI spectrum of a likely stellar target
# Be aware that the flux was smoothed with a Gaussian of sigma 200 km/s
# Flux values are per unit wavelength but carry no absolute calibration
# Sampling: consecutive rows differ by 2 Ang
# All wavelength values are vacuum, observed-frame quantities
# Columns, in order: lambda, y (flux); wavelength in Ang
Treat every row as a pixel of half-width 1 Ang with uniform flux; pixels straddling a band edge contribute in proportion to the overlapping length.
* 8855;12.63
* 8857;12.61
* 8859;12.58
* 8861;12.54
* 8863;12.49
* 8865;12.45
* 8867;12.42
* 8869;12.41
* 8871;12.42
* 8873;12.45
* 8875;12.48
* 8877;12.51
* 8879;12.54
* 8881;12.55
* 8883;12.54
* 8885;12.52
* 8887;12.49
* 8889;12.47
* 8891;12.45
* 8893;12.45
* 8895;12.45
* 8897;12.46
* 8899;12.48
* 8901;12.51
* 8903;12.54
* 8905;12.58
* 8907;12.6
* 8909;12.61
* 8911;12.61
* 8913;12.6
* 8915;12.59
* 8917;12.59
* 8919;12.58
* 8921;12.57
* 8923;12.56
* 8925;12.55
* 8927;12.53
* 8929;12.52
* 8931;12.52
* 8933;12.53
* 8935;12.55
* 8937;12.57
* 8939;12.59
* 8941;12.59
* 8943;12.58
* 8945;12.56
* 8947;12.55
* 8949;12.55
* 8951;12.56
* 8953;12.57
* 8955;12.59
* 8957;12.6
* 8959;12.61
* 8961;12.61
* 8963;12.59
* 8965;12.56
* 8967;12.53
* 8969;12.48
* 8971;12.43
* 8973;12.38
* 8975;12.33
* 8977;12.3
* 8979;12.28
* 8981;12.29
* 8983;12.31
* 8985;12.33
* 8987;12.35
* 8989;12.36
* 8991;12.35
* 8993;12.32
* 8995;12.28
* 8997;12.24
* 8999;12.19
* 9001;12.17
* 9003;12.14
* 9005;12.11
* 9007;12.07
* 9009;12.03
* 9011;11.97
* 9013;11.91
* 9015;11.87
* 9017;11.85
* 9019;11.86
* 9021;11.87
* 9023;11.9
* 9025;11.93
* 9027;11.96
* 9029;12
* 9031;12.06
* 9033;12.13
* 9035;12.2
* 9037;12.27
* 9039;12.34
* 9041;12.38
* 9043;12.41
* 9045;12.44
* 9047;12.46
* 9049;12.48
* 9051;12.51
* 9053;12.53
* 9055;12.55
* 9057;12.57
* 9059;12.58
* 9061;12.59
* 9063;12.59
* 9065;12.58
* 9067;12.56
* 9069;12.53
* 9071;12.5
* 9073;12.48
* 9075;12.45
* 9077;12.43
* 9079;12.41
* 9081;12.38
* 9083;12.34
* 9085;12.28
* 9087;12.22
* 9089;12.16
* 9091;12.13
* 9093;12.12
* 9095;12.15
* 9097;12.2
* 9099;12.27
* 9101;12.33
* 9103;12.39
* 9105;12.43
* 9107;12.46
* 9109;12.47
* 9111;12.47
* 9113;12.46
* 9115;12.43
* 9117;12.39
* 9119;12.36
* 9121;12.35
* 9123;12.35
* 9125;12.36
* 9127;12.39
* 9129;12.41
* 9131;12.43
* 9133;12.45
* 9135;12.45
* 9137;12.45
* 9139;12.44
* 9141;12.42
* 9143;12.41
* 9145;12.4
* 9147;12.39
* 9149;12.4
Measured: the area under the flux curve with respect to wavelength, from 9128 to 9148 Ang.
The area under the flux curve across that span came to 248.5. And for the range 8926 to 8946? 251.1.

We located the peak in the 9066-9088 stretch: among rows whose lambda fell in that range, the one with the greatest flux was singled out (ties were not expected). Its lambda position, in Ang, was 9067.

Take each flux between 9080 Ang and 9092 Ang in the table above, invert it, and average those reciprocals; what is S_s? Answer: 0.0816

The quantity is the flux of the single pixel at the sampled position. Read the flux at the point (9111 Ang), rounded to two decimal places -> 12.47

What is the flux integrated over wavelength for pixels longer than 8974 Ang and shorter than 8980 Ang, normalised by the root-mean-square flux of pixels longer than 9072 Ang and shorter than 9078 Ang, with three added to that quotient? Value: 8.9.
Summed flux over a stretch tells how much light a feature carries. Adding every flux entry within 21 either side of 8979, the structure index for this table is 260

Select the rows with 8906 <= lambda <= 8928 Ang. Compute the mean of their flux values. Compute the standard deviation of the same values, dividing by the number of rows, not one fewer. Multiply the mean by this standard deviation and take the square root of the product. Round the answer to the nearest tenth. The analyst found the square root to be 0.6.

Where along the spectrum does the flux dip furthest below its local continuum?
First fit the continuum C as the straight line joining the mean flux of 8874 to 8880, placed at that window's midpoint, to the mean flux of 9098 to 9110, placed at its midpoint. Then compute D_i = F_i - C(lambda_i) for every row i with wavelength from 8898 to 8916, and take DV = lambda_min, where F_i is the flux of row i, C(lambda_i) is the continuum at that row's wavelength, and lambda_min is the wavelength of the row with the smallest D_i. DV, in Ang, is 8899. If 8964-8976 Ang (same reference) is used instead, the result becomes 8975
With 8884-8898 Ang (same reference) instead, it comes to 8891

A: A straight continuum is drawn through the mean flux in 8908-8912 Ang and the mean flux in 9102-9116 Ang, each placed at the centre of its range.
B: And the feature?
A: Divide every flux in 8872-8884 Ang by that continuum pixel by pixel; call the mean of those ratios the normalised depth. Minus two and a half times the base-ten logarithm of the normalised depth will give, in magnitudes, 0.011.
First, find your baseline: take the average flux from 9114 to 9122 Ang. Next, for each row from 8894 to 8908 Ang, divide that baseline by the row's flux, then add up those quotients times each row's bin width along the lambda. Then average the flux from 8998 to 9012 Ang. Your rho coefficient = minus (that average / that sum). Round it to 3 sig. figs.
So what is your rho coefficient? -0.873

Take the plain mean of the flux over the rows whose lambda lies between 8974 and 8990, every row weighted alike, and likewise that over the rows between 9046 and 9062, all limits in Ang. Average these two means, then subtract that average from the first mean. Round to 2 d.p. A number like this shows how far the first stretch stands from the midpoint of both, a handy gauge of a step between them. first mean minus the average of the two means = -0.11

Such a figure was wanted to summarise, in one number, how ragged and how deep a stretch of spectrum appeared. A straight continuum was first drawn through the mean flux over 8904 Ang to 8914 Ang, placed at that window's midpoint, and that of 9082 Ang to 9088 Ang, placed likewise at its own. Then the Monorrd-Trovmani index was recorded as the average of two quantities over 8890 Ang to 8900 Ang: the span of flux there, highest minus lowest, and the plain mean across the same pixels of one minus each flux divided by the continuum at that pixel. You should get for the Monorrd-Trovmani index 0.022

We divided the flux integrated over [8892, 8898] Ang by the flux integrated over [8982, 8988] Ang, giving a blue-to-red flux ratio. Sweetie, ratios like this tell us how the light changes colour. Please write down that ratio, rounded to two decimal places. 1.01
